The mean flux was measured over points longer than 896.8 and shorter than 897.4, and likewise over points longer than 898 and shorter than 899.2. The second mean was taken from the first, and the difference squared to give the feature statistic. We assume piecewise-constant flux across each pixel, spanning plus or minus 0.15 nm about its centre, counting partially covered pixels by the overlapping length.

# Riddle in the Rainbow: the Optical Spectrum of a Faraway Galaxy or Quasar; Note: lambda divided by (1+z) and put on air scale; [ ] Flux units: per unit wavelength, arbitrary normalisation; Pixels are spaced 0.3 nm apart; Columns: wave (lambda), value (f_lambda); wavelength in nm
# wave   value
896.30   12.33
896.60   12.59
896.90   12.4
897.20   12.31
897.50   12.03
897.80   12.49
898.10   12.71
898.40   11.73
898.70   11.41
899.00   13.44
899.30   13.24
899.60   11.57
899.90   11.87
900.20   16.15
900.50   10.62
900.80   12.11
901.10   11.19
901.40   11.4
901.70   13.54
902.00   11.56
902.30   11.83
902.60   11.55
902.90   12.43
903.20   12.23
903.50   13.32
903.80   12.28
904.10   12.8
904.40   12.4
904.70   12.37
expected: 0.00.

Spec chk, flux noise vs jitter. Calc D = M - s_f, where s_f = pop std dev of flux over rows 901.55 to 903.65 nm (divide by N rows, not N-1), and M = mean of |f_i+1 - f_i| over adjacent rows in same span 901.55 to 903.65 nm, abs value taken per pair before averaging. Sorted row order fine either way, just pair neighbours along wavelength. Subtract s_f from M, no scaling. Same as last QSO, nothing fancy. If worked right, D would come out 0.04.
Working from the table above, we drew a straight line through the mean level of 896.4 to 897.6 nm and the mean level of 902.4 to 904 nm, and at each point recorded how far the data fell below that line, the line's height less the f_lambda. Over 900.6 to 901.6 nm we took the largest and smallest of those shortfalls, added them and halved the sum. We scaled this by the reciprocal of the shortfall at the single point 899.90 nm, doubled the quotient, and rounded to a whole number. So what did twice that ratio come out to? 3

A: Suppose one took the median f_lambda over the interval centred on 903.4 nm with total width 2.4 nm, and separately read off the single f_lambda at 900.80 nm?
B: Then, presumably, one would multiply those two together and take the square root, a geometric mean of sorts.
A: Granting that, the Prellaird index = 12.2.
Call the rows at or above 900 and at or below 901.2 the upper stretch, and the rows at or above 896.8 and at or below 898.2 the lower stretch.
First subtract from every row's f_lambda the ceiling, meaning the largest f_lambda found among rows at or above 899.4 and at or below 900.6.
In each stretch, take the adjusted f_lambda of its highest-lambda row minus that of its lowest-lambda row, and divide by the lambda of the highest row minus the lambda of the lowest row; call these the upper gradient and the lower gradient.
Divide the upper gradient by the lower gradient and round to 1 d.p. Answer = -21.3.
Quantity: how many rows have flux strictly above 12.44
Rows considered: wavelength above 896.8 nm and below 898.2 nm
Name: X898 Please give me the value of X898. 2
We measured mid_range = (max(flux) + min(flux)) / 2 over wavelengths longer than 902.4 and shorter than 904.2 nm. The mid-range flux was 12.4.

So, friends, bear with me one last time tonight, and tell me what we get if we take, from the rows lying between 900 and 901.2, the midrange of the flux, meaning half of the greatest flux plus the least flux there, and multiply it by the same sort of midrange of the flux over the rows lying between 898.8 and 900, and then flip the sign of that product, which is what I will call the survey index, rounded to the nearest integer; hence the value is -167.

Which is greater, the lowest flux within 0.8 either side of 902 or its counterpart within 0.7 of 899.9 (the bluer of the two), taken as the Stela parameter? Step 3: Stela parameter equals 11.4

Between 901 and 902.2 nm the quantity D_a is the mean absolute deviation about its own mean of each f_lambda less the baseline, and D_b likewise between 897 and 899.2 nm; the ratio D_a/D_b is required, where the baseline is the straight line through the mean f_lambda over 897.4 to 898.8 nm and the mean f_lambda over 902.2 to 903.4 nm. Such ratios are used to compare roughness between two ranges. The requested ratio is 1.6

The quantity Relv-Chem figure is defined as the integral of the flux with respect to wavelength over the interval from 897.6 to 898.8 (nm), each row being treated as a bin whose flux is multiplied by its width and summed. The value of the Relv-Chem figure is 15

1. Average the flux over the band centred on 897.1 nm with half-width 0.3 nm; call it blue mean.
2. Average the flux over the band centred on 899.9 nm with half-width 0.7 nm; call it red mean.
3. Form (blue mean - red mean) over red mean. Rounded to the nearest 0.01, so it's -0.03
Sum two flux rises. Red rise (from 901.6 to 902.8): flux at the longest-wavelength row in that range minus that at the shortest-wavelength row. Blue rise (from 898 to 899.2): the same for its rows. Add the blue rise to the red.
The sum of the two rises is -1.3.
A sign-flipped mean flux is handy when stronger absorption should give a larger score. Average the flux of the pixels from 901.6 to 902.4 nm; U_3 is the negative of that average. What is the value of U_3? -12.3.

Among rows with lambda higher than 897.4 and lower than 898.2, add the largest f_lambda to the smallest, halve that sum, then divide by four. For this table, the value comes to 3.09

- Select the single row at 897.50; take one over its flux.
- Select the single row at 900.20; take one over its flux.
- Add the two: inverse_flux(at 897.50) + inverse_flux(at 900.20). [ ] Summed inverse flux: 0.145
